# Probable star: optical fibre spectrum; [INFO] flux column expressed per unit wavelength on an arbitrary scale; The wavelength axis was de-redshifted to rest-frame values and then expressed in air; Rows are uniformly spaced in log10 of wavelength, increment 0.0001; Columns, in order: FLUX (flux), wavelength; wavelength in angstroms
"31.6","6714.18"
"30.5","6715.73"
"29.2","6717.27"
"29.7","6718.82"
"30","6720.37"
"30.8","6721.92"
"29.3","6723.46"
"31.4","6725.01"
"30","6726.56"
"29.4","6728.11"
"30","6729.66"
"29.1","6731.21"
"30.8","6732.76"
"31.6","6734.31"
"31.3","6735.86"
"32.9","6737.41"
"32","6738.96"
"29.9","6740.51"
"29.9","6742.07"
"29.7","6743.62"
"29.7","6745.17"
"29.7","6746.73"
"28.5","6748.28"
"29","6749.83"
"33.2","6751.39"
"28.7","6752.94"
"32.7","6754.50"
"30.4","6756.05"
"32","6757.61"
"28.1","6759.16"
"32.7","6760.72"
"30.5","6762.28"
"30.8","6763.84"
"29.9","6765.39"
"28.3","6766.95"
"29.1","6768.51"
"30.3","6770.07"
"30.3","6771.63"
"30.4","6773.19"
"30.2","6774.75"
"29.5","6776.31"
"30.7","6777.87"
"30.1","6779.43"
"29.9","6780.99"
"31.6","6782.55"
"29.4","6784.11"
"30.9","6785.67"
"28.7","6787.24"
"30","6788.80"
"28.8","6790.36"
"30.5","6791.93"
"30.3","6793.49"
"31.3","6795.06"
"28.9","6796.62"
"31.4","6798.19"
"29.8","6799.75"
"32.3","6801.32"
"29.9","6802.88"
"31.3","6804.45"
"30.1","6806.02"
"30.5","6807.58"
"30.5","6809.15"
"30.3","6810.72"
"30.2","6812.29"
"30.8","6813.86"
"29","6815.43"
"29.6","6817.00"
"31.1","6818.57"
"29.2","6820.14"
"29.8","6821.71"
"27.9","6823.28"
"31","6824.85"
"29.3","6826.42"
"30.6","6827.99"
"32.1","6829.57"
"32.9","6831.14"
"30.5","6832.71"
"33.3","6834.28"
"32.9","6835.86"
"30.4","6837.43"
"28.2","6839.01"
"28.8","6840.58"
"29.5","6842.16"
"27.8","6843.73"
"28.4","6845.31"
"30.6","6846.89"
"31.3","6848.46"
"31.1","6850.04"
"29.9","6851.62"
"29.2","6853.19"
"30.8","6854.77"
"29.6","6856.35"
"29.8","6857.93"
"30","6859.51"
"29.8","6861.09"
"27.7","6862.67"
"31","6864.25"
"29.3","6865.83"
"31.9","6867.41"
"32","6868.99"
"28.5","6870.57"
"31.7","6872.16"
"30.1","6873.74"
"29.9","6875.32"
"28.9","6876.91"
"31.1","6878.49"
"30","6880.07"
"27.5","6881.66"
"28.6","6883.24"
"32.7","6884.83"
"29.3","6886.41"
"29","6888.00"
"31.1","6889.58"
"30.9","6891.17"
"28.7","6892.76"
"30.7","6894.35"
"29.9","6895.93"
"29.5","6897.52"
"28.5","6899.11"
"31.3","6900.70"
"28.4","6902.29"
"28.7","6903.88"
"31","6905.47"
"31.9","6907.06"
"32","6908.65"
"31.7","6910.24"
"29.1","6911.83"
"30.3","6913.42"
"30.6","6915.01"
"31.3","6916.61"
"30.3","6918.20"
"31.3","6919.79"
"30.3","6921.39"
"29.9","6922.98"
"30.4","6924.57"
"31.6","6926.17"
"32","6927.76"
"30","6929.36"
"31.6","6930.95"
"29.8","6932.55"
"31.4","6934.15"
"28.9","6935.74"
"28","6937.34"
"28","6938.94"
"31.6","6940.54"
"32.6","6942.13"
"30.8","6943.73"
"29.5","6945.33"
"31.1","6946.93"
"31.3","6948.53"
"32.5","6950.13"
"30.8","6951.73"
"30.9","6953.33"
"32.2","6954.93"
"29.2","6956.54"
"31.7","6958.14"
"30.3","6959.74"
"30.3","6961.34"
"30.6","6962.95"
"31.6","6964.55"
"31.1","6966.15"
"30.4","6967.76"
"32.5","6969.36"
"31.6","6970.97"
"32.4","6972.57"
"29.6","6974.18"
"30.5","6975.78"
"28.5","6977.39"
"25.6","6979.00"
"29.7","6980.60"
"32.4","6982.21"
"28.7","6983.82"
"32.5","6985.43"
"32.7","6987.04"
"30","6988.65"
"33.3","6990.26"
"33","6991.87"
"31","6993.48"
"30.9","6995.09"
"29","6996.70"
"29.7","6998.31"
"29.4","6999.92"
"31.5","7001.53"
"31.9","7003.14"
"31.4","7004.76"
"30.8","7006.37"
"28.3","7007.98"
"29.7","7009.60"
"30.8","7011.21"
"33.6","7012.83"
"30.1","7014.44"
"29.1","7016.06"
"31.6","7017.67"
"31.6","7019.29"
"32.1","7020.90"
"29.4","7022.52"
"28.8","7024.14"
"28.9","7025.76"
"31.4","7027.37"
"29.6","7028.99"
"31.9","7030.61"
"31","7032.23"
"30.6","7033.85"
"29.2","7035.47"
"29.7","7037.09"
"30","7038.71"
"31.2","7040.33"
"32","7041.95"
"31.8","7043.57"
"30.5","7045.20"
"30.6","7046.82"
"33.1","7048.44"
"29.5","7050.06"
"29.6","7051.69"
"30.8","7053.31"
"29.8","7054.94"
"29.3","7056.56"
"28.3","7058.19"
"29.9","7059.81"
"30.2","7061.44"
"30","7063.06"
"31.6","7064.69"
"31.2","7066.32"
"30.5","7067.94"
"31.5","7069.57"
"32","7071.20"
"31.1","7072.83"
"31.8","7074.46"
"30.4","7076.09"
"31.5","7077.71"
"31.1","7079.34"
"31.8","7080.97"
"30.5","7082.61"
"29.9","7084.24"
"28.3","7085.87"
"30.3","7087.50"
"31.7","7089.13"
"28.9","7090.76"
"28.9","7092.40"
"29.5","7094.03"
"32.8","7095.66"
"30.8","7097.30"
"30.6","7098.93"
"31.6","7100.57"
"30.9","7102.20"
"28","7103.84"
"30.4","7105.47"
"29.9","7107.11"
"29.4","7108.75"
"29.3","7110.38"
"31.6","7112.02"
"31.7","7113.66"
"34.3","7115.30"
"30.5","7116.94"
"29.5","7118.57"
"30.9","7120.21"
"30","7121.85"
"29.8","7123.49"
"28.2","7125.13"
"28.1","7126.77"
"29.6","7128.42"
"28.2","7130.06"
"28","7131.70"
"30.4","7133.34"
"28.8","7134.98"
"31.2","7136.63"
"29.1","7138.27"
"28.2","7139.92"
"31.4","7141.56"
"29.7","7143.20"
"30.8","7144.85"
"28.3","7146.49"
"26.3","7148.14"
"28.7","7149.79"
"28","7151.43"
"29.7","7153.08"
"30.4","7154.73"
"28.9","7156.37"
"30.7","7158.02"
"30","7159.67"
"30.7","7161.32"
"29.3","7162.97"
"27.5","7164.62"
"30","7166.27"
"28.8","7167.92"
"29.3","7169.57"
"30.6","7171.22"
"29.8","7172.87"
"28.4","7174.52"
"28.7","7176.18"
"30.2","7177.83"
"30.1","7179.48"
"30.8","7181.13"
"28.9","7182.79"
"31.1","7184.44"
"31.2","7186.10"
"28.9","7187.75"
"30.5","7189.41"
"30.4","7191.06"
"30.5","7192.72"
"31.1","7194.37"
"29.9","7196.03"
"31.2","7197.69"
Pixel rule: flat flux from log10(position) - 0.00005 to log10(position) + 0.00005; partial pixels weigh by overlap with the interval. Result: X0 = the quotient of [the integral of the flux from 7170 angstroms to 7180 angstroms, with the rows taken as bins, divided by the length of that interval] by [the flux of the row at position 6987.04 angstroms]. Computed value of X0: 0.91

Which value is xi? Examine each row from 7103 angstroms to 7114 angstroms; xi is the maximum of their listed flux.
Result 31.7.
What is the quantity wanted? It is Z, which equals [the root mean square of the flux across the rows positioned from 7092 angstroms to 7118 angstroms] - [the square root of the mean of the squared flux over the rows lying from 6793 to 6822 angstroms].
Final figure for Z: 0.33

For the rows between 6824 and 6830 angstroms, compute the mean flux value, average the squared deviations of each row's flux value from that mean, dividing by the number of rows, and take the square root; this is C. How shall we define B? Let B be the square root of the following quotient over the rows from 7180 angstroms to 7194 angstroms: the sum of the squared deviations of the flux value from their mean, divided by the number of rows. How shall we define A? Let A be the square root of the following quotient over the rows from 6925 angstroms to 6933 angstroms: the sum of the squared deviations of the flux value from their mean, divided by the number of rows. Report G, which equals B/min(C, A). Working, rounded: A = 0.9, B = 0.84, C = 1.00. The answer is 0.9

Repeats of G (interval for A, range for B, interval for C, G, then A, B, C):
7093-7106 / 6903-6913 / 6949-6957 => 1.1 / 1.3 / 1.34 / 1.18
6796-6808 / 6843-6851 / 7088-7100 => 1.4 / 1.0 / 1.45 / 1.36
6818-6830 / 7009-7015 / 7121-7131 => 1.8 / 1.2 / 1.52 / 0.83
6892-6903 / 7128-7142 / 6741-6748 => 14.2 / 1.0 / 1.23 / 0.09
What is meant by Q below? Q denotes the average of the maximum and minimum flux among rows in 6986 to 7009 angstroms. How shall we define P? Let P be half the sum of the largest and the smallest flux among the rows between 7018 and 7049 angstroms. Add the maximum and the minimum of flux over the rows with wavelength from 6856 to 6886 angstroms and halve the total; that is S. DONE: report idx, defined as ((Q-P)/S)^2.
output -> 0.0000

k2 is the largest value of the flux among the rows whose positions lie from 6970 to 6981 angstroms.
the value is 32.4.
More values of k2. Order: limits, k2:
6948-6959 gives 32.5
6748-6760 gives 33.2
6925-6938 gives 32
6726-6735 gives 31.6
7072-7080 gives 31.8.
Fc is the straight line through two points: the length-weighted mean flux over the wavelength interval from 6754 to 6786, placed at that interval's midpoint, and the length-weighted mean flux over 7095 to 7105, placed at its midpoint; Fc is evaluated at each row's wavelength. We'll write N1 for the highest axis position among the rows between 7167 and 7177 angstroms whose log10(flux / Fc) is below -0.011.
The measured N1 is 7176.18 angstroms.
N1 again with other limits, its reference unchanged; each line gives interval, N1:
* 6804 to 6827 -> 6826.42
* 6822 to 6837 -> 6826.42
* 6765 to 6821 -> 6820.14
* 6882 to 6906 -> 6903.88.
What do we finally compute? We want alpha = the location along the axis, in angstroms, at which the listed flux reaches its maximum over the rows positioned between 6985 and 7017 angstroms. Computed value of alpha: 7012.83 angstroms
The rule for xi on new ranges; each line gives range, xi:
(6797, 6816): 32.3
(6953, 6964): 32.2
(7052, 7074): 32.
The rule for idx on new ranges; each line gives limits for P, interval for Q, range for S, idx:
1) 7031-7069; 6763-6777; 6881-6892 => 0.0015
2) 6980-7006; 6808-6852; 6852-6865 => 0.0002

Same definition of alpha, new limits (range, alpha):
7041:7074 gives 7048.44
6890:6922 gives 6908.65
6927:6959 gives 6942.13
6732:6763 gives 6751.39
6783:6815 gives 6801.32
